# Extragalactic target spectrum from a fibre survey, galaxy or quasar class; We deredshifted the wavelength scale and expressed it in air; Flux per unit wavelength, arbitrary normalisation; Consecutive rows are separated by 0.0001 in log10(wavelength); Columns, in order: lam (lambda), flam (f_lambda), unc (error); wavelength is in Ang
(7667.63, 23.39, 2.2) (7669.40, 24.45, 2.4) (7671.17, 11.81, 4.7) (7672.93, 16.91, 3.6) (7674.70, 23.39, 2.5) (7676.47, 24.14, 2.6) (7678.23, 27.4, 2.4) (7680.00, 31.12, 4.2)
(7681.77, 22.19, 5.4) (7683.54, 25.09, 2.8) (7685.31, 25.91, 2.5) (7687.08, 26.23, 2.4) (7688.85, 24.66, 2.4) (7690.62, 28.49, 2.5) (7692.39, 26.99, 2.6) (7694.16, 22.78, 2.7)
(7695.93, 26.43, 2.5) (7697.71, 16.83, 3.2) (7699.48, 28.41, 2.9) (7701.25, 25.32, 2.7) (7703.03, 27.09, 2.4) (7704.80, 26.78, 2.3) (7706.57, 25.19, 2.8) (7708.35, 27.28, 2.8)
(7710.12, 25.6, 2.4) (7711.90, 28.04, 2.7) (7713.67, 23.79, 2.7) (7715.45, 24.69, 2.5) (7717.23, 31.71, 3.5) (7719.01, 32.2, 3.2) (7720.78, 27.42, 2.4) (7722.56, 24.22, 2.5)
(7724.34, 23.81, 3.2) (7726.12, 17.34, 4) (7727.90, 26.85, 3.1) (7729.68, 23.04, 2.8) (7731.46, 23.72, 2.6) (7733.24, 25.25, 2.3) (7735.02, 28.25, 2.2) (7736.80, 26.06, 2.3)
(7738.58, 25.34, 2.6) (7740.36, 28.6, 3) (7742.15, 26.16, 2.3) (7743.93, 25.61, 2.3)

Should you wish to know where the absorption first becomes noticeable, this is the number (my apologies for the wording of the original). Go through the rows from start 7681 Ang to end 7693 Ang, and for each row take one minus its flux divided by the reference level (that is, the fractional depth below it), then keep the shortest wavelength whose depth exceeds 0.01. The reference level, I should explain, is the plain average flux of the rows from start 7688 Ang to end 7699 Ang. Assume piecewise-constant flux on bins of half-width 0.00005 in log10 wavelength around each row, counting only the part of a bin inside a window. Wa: 7681.77 Ang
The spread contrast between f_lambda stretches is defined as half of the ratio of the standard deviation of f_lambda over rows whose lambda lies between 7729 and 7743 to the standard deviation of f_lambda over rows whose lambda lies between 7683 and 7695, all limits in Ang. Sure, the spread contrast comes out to 0.54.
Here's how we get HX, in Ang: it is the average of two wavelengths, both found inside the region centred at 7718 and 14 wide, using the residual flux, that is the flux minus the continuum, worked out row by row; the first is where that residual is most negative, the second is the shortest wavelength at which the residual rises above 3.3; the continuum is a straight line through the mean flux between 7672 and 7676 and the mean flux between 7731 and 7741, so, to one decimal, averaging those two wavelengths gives 7718.1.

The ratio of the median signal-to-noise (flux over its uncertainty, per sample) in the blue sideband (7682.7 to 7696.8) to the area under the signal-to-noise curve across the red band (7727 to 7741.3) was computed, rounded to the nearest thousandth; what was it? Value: 0.072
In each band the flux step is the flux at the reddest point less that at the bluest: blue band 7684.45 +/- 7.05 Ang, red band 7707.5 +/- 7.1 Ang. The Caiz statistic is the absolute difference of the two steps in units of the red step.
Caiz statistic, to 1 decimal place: -1.7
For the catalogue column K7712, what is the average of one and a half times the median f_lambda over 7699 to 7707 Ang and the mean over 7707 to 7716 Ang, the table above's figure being 33.0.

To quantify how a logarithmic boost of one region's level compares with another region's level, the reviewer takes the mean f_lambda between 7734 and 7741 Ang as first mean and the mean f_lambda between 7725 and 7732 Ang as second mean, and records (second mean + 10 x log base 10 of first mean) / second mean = 1.63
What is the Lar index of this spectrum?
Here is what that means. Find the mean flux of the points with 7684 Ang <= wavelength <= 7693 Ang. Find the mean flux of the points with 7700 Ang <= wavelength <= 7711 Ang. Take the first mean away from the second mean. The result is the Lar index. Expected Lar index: 0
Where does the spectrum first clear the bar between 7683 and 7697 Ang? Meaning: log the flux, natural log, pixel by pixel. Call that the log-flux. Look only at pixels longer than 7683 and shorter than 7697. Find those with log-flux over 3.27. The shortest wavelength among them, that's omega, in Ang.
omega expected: 7690.62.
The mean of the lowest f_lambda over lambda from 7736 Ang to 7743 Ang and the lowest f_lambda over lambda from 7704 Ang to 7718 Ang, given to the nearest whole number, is 25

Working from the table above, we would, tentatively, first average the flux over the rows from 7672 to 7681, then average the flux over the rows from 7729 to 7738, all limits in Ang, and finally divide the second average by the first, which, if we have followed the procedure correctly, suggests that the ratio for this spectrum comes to 1.03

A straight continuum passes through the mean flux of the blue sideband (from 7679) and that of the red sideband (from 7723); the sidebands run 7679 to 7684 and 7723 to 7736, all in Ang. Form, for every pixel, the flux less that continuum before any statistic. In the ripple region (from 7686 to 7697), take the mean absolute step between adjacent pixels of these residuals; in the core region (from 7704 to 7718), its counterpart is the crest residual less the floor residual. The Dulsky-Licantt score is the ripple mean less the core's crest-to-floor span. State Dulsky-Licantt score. -5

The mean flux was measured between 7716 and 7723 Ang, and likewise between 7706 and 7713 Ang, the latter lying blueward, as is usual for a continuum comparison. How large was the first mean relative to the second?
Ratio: 1.09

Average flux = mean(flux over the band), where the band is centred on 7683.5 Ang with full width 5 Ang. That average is 24.4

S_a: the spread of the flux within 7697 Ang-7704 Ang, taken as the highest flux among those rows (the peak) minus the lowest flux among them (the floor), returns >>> 12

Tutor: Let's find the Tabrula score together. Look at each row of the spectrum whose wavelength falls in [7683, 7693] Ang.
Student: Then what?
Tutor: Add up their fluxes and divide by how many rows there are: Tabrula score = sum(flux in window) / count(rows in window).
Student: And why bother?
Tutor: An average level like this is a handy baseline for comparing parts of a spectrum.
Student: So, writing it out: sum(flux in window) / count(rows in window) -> 26.2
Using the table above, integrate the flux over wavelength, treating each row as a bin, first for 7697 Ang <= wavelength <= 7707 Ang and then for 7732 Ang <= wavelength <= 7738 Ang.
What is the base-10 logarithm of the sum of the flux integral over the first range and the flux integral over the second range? 2.61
